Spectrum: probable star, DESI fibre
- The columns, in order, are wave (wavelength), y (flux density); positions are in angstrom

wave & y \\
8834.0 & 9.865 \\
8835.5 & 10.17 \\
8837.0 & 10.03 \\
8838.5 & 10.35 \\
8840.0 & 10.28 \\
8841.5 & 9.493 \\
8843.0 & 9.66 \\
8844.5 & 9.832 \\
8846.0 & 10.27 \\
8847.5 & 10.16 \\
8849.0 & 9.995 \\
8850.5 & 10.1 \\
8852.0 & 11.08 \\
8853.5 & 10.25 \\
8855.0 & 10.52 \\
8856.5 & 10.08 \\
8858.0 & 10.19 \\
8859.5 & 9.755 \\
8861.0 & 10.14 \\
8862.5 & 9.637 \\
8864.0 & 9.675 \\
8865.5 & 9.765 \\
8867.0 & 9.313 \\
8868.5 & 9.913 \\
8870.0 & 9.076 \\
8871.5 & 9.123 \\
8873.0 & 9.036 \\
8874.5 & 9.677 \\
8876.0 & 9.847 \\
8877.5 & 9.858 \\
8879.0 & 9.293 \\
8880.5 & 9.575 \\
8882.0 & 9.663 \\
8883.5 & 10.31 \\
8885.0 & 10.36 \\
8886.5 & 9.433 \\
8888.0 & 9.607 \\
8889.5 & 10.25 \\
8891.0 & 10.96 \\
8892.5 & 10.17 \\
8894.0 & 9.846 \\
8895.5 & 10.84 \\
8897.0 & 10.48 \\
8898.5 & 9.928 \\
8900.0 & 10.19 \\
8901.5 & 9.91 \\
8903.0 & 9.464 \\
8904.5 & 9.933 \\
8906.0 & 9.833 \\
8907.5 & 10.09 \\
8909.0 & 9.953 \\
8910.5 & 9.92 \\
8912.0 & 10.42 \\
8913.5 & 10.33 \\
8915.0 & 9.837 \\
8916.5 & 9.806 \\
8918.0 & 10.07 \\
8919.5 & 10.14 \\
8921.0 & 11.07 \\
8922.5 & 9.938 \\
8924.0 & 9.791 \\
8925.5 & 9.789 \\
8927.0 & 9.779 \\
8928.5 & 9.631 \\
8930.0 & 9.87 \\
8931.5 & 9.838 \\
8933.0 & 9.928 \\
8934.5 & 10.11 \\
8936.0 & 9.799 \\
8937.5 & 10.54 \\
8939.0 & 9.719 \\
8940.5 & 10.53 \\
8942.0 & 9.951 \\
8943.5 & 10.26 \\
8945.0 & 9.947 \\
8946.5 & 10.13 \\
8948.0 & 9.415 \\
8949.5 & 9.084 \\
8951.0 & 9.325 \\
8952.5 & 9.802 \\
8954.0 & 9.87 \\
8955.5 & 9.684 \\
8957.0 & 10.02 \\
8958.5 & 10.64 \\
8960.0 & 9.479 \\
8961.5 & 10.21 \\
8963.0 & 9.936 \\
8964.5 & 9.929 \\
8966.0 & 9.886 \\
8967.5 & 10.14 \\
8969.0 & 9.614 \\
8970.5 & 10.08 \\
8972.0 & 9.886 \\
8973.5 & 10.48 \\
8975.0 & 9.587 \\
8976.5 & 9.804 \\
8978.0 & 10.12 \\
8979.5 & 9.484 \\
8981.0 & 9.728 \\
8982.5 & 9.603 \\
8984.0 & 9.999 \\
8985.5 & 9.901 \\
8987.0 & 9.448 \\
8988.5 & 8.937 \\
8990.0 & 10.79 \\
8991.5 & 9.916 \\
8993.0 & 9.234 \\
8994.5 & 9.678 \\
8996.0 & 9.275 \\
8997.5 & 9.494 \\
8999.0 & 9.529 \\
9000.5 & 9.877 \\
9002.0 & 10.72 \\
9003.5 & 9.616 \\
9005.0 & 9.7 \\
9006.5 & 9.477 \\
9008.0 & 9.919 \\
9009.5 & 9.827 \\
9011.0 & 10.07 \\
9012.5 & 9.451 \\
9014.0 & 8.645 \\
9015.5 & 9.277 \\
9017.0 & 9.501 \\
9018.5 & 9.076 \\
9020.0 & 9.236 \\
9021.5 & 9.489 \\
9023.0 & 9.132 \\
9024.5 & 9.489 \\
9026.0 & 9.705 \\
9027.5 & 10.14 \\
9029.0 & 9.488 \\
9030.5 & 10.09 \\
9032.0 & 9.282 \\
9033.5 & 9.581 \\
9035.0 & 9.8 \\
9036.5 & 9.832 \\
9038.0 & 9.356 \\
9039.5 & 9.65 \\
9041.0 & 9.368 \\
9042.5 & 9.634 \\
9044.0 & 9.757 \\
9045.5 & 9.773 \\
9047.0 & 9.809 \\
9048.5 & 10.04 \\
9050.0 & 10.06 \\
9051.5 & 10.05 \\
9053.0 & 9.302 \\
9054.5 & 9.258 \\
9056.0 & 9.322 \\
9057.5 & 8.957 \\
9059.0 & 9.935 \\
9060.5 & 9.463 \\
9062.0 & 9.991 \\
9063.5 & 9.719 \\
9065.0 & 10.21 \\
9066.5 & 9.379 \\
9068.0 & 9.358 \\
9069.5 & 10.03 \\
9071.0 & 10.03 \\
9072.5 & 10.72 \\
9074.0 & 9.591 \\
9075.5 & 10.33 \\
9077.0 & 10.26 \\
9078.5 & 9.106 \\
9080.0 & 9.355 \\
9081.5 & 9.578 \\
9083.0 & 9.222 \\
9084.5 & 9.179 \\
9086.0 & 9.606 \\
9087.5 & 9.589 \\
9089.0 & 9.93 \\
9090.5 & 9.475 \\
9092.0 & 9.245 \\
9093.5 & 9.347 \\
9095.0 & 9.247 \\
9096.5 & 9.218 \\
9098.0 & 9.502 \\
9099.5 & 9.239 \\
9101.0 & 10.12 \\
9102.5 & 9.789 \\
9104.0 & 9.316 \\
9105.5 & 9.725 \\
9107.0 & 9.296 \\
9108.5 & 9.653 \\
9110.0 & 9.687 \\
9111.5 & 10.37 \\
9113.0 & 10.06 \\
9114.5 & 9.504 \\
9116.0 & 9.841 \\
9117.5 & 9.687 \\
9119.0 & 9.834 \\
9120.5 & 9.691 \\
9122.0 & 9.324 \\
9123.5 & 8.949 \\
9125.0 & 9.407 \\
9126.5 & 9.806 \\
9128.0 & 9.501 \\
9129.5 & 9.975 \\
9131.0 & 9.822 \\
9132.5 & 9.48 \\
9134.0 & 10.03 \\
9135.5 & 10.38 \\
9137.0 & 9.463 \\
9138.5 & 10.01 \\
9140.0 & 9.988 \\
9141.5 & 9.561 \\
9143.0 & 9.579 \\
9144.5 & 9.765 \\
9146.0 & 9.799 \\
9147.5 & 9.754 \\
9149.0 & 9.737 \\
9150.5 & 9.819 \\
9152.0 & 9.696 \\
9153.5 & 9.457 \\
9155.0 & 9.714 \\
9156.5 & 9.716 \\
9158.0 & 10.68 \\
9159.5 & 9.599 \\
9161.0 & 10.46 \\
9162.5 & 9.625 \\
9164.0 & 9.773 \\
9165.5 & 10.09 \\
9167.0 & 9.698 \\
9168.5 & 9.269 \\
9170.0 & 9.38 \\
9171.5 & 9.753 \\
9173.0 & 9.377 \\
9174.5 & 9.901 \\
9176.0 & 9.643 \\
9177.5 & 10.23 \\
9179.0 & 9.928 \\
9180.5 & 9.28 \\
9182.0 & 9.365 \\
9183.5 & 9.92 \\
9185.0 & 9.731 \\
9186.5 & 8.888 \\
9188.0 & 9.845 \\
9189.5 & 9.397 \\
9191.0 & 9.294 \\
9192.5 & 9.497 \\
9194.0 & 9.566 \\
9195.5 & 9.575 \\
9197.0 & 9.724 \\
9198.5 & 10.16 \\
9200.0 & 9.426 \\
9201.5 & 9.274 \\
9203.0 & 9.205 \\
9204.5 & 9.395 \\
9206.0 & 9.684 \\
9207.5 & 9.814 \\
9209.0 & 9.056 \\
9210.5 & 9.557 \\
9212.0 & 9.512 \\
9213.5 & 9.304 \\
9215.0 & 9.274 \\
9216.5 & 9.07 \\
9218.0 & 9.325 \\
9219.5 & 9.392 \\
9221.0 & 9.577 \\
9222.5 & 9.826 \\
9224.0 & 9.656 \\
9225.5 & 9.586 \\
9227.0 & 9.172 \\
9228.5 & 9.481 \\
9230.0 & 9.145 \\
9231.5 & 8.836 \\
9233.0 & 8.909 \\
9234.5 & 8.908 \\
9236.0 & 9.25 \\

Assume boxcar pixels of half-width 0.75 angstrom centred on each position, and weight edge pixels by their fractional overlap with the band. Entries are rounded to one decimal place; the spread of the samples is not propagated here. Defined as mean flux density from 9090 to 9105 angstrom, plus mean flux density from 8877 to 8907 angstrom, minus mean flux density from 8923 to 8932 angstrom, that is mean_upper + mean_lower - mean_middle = 9.7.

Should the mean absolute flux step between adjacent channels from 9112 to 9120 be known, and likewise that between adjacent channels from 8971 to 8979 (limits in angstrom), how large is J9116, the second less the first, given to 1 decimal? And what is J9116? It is 0.2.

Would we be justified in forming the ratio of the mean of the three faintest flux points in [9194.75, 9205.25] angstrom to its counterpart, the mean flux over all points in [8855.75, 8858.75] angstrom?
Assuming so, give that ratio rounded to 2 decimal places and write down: 0.92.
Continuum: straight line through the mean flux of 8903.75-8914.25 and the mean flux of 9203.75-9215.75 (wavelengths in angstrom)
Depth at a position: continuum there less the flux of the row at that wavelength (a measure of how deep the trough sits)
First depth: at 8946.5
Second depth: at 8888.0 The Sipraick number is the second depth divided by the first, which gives -3.6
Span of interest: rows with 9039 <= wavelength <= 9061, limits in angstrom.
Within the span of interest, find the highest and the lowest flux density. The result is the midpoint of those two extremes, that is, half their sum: 9.5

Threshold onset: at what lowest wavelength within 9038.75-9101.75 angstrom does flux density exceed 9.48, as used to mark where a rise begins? 9039.5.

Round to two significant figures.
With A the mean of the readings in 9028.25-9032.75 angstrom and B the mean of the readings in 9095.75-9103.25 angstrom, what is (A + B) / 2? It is 9.6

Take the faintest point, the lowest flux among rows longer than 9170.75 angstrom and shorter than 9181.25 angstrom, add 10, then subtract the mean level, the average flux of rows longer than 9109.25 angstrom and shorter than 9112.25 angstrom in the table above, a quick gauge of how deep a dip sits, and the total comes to 9.25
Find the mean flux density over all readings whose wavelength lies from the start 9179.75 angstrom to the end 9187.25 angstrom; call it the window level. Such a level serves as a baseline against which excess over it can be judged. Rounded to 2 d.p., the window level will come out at 9.44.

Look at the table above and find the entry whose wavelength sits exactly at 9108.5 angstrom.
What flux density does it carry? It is 9.653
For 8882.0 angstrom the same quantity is 9.663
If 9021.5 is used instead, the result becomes 9.489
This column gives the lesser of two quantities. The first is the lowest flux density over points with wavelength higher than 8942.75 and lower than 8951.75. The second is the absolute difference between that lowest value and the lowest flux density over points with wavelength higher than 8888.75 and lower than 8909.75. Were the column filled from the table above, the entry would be 0.38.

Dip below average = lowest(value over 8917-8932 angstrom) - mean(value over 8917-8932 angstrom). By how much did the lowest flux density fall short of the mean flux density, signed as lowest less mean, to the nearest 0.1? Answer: -0.4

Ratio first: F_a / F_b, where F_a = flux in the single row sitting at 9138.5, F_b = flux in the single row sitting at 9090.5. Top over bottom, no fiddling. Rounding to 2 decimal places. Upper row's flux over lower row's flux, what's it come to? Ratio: 1.06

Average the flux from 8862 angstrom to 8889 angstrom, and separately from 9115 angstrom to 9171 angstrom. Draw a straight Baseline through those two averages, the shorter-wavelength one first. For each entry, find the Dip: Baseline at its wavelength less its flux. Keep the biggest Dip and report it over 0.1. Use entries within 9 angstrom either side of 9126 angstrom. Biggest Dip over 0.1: 7.8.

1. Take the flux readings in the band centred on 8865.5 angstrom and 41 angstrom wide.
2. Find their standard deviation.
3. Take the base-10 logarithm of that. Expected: -0.33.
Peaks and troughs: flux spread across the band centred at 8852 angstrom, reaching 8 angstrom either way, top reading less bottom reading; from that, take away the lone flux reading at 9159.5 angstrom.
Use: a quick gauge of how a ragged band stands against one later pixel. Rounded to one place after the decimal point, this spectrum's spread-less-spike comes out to -8.3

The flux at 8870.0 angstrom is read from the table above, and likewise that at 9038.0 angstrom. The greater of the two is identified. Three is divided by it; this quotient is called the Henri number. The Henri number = 0.321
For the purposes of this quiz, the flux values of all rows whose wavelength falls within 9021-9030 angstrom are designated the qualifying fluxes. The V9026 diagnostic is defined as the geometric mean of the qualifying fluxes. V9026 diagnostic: 9.6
